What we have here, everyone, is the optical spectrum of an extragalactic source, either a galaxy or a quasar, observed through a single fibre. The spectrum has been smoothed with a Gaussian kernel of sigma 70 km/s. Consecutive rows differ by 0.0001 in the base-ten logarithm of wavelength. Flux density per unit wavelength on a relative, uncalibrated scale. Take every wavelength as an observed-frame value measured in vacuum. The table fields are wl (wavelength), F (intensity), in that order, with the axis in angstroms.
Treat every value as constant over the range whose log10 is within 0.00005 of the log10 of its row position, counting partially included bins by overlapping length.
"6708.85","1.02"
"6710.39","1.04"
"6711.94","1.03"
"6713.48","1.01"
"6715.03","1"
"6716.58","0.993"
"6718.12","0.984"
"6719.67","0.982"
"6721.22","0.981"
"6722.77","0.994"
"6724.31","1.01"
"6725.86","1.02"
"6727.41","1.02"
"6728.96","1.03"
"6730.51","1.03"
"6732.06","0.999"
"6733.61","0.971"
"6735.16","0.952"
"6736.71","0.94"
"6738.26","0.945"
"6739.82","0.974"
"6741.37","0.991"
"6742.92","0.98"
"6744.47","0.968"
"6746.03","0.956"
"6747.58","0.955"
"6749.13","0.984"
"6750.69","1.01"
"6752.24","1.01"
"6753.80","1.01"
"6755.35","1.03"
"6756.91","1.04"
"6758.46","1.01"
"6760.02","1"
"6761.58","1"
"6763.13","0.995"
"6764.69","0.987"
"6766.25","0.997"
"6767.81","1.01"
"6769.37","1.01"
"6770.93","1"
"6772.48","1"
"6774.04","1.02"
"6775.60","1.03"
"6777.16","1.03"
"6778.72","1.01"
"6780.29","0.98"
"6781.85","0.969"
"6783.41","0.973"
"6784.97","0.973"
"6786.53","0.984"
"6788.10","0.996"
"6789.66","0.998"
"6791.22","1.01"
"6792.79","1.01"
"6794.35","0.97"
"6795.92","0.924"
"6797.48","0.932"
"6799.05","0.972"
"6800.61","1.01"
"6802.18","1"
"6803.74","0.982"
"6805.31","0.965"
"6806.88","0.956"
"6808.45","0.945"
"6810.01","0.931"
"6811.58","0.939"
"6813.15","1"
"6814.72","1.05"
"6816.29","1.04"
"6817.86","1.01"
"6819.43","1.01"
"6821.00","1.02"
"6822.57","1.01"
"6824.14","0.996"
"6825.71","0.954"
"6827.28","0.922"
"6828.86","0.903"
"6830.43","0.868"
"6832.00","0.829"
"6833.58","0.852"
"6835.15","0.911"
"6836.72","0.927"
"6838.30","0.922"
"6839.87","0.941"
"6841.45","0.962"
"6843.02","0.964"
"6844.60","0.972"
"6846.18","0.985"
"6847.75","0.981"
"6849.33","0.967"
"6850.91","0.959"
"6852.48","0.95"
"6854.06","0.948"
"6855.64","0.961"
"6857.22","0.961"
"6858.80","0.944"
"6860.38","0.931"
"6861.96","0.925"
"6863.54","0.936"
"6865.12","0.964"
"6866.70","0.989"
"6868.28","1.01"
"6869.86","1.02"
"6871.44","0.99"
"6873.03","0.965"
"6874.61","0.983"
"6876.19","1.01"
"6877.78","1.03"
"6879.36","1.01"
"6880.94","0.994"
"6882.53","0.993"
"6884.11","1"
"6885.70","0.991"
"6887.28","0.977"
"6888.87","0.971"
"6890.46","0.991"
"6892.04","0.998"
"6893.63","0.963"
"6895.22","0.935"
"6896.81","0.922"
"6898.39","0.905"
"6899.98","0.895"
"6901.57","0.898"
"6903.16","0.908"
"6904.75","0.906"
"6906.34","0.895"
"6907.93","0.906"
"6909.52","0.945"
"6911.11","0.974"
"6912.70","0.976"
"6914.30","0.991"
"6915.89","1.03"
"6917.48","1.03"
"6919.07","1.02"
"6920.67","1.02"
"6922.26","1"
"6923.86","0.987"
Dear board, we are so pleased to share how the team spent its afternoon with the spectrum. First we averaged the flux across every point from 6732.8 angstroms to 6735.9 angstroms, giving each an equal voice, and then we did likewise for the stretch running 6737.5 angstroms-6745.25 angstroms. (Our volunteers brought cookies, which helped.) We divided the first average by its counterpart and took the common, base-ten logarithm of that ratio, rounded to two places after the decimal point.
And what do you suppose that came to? 0.00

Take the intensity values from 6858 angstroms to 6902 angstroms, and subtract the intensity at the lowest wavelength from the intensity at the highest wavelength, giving -0.046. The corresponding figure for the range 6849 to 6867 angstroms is 0.022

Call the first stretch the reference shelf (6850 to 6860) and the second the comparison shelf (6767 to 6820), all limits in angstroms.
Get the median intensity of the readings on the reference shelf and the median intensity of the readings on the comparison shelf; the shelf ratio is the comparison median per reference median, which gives 1.05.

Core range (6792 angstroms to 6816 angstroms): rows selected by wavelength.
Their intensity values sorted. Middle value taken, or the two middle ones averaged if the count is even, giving 0.97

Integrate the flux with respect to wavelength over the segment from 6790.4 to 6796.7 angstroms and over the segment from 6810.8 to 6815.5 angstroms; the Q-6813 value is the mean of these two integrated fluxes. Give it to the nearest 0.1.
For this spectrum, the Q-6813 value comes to 5.4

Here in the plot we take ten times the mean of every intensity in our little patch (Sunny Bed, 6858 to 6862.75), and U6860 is 9.33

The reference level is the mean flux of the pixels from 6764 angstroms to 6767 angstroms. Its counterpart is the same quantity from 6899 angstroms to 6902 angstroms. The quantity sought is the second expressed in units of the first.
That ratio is 0.904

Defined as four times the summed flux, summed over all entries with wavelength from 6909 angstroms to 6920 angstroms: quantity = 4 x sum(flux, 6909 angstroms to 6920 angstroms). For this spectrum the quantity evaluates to 27.9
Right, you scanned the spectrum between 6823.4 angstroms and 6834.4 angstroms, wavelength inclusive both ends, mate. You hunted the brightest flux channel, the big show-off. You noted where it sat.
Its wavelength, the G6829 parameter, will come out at 6824.14 angstroms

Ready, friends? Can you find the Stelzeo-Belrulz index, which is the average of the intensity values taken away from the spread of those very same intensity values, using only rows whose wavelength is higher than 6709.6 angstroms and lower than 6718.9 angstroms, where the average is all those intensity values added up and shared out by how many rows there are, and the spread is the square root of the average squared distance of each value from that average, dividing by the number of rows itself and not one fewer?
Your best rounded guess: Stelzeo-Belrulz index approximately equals -0.99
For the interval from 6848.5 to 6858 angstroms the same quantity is -0.95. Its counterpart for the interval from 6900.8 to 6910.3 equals -0.89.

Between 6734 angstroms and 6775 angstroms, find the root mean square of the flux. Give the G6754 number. 0.992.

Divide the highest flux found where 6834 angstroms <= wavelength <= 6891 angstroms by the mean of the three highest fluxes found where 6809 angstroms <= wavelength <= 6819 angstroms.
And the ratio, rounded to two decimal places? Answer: 1.00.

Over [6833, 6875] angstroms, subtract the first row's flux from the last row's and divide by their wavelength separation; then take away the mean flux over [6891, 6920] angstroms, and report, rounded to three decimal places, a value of -0.947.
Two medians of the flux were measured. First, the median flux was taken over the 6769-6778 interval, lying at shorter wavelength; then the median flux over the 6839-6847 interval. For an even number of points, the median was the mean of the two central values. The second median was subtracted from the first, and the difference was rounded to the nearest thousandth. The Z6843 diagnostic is 0.051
